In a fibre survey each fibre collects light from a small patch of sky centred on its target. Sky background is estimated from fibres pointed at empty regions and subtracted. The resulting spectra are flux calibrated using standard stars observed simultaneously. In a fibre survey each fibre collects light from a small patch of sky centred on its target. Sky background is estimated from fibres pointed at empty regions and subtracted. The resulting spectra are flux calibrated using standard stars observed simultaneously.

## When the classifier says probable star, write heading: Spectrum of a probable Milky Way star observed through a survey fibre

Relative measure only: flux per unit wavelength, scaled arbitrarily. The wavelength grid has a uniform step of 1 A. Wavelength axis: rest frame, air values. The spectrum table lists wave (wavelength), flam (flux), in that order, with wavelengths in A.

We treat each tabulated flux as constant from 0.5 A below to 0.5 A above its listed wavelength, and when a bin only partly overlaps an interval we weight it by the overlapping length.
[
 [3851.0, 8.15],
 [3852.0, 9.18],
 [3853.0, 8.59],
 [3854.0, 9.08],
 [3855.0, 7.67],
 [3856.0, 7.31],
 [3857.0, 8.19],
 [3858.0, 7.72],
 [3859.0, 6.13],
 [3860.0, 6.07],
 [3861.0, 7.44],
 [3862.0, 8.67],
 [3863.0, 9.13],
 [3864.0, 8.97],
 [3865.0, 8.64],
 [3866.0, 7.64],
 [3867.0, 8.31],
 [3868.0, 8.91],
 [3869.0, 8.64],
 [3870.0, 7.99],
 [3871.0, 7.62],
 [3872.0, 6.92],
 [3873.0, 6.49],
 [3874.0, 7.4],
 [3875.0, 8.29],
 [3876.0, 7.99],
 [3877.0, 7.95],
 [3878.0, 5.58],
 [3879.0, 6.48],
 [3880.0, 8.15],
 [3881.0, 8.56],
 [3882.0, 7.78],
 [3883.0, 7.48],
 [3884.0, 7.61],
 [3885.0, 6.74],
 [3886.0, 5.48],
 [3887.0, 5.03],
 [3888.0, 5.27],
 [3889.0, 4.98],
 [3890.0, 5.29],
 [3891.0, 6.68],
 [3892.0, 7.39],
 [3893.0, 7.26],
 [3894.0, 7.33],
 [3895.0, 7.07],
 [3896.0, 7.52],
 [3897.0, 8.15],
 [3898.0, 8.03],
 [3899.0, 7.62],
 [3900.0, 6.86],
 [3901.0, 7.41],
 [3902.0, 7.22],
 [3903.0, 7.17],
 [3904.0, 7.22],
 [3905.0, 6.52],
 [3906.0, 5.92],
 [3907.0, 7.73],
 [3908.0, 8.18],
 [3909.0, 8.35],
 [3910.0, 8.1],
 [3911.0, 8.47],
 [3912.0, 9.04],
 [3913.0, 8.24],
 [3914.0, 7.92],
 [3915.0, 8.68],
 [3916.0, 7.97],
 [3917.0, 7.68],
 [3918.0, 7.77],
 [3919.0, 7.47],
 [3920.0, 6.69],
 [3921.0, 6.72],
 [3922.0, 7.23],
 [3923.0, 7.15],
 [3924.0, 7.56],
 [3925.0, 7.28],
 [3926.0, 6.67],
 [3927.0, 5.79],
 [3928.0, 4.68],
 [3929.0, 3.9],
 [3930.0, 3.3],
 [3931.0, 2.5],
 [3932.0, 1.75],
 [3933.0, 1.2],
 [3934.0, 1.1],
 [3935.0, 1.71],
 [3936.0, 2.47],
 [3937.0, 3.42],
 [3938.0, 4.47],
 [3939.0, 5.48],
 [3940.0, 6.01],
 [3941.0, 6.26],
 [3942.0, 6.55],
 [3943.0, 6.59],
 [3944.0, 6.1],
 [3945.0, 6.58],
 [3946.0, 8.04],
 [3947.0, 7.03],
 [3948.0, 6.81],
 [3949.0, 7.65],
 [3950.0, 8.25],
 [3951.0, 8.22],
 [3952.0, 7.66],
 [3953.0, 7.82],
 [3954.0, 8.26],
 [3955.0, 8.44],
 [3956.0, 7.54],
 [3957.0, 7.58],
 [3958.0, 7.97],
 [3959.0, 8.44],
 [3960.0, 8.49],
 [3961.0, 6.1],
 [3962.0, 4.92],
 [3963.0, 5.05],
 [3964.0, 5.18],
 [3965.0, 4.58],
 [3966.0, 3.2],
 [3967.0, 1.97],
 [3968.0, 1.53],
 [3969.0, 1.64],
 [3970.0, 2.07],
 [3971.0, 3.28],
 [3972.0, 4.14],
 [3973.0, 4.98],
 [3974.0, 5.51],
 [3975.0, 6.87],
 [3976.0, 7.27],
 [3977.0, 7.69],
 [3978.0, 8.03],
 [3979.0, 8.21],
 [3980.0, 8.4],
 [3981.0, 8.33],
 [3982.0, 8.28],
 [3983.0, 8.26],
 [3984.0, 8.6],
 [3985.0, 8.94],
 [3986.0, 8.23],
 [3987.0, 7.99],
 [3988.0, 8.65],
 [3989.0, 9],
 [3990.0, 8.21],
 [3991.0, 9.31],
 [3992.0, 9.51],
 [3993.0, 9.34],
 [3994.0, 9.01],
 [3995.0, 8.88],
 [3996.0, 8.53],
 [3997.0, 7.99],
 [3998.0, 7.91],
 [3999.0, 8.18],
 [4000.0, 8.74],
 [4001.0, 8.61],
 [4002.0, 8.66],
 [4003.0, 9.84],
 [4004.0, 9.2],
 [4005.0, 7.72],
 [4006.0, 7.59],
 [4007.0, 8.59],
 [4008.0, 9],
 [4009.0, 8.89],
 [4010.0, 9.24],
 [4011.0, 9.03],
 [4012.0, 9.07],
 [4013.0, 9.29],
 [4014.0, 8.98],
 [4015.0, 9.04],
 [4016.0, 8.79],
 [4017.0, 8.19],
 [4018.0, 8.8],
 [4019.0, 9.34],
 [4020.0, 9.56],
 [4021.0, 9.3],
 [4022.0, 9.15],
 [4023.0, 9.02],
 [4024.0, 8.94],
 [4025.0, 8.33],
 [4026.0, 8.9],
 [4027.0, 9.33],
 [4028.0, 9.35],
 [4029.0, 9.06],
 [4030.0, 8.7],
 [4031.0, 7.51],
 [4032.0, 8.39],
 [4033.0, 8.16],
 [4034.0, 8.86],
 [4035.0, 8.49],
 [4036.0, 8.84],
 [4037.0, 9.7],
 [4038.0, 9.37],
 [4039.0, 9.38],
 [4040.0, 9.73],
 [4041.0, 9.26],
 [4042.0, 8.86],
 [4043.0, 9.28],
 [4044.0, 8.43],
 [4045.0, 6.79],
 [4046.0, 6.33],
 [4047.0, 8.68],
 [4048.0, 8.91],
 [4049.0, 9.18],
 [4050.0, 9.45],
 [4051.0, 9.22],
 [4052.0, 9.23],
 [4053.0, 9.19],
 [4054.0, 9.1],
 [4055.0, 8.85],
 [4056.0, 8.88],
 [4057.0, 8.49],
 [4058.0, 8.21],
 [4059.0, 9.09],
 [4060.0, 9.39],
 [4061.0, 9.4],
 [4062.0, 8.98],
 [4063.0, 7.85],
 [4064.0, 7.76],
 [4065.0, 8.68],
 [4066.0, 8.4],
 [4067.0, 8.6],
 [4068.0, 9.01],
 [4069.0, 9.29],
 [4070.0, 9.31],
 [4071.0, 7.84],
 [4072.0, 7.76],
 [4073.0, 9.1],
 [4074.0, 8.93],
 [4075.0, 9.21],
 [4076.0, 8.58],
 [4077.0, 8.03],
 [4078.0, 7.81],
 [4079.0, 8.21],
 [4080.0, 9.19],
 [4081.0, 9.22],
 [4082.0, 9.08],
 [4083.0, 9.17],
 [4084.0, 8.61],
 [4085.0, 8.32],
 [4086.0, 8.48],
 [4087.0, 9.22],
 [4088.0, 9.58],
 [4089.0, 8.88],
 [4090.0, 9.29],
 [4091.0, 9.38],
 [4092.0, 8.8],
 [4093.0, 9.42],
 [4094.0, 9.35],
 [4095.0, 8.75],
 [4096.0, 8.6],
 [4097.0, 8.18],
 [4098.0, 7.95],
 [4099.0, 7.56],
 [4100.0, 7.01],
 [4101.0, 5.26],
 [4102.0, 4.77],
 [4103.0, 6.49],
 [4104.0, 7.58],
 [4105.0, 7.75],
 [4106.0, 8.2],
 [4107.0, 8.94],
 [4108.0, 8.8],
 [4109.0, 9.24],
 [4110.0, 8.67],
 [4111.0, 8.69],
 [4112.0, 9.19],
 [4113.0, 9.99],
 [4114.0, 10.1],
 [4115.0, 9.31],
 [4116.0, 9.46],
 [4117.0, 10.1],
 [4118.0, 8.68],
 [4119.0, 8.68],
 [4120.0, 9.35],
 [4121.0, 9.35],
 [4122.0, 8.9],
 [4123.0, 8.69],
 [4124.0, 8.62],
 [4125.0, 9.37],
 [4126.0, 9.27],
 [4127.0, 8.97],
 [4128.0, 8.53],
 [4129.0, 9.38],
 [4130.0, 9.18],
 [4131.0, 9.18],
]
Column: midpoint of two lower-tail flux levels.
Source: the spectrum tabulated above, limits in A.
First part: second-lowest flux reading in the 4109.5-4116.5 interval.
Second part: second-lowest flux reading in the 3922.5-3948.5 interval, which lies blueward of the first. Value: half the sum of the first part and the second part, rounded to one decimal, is 4.9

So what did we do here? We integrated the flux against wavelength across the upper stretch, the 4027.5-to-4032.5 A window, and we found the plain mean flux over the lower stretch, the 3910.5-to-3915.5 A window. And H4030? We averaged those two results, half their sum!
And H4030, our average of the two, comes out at 25.7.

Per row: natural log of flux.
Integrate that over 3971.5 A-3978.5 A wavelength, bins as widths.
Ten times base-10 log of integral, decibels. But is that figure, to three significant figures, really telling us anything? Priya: 11.1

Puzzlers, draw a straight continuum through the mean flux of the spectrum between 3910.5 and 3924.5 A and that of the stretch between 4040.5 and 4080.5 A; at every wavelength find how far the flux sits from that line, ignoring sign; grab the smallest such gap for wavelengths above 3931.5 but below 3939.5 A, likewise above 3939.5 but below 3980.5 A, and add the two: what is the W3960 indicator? 2.5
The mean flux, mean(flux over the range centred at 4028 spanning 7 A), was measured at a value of 8.74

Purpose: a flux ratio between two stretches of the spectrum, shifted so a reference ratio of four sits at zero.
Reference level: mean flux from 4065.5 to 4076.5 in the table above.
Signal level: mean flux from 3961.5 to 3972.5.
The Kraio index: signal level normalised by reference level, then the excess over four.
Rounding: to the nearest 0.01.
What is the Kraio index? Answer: -3.61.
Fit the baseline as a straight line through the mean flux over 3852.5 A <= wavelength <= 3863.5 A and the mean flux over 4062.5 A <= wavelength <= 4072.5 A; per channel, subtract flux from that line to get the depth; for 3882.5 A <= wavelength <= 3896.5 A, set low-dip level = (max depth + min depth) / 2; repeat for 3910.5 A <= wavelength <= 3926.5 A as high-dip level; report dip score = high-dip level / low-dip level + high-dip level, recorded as 0.2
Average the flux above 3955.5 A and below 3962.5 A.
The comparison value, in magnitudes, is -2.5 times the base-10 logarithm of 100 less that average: -4.92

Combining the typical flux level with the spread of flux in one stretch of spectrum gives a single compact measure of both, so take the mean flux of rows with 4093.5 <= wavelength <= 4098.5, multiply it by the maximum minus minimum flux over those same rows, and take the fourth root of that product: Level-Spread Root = 1.86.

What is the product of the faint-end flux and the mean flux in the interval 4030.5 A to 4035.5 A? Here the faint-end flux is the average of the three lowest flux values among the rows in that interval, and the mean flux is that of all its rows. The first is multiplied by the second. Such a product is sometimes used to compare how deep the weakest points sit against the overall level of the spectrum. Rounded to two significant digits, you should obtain 66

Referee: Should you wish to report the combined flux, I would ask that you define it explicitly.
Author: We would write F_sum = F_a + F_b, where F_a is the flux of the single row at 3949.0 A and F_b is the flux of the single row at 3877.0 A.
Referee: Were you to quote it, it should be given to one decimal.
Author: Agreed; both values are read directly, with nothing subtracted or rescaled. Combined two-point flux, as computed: 15.6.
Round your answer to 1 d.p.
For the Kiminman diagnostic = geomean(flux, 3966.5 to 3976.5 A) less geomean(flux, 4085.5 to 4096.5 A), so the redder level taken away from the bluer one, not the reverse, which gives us -5.7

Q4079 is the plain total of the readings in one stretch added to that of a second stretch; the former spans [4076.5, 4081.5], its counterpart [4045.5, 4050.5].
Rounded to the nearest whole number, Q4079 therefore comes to 85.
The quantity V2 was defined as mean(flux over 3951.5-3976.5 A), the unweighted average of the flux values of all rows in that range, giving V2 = 5.6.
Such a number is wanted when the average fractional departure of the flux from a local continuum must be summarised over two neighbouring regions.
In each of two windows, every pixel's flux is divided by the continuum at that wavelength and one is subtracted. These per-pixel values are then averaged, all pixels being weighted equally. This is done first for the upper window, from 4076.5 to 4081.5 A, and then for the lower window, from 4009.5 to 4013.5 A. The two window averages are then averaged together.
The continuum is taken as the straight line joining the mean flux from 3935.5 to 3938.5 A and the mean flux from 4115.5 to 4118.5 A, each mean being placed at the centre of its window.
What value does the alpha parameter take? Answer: 0.29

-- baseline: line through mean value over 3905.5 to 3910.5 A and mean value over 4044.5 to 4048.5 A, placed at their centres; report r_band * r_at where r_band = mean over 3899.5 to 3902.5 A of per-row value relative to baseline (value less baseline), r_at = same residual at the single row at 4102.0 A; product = 1.4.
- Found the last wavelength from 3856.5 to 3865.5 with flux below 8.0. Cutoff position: 3861.0 A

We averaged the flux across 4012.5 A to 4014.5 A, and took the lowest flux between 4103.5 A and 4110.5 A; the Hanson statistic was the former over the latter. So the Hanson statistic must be 1.2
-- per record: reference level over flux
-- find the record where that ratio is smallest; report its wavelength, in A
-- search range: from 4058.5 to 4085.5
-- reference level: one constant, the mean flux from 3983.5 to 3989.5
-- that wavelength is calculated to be 4061.0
